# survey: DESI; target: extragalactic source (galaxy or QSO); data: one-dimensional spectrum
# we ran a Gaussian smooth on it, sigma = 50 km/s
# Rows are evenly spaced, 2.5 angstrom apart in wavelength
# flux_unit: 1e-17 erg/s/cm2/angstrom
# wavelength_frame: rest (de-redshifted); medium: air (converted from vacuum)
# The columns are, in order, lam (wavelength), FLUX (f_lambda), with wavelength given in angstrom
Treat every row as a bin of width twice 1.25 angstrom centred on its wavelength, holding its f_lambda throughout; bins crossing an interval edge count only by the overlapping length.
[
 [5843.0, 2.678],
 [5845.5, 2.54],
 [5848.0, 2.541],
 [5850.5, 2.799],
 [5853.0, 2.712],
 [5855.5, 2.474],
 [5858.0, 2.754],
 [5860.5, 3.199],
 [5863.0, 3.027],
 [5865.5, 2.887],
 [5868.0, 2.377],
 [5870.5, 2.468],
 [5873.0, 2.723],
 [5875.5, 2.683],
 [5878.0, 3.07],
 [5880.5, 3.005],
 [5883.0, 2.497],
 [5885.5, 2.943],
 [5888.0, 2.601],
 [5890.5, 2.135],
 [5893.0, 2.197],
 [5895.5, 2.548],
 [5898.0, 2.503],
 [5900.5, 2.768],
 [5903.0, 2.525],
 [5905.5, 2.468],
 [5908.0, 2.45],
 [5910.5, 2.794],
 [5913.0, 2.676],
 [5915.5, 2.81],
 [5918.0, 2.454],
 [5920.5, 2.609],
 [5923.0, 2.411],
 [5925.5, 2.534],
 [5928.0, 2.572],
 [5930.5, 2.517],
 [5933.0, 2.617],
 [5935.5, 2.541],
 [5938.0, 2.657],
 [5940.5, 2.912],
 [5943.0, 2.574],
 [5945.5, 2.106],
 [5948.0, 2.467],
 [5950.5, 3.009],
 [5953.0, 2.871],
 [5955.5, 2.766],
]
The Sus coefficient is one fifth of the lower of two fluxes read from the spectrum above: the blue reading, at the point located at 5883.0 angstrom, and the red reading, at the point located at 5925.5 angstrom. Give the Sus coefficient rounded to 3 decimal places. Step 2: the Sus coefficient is 0.499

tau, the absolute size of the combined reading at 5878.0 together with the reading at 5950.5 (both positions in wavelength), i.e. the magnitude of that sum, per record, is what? 6.1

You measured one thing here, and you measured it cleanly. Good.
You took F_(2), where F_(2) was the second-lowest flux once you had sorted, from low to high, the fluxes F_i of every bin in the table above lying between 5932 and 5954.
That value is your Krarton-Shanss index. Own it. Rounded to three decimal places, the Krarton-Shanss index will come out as 2.467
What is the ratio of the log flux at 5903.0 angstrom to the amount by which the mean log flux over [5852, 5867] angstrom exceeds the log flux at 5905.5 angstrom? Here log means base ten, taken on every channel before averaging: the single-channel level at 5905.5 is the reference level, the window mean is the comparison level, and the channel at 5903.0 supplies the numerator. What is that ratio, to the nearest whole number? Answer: 7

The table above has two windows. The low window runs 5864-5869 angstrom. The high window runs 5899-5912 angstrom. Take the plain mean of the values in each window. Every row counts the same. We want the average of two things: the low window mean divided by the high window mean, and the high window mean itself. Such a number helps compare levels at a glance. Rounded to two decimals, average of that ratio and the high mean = 1.81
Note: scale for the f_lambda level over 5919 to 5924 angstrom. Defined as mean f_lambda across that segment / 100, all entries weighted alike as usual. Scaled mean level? 0.0251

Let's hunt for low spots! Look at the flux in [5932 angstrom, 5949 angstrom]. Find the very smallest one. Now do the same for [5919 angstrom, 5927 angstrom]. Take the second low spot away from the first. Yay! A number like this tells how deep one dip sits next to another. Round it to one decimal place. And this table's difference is -0.3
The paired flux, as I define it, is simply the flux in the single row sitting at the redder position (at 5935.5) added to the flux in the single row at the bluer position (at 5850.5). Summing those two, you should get 5.34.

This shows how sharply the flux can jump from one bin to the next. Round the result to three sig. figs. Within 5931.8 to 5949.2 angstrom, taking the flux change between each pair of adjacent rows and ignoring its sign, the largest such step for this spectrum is 0.468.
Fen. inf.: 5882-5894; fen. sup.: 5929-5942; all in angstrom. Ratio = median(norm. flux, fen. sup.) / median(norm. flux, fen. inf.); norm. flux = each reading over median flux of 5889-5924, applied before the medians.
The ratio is 1.05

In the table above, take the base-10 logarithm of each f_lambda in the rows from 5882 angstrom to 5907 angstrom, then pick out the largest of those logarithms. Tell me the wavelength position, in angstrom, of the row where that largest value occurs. 5885.5 angstrom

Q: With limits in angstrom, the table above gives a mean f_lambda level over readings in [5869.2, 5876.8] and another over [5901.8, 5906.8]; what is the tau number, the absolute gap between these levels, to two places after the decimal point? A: 0.13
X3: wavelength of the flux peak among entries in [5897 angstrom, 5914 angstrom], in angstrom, 5910.5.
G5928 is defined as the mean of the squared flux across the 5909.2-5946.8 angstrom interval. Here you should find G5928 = 6.72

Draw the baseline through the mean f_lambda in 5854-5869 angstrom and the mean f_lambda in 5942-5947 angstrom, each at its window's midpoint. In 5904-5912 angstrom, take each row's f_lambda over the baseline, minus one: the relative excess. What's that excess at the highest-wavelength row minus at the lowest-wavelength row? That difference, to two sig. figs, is 0.14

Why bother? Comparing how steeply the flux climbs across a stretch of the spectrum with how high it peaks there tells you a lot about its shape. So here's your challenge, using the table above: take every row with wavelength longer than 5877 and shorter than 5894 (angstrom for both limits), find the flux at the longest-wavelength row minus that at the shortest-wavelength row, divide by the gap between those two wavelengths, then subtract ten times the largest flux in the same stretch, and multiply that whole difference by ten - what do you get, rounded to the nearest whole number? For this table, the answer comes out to -308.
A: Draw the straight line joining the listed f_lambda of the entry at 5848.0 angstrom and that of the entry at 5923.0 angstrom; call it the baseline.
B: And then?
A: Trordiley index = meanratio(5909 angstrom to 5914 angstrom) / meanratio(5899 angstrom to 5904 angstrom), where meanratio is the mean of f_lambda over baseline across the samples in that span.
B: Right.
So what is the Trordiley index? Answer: 1.04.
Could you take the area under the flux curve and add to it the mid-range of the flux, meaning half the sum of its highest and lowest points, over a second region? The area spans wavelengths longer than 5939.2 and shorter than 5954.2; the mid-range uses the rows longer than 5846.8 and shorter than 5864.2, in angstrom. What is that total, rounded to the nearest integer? 43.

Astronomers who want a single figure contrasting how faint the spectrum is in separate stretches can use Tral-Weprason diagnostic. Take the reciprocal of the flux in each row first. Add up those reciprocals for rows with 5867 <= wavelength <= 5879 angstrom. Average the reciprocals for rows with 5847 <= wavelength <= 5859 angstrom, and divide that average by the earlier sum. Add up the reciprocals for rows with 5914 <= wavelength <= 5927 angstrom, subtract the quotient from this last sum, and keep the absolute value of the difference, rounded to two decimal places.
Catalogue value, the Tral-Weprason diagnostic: 1.76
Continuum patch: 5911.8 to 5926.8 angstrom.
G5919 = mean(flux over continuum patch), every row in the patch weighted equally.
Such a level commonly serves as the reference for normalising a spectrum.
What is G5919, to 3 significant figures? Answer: 2.58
